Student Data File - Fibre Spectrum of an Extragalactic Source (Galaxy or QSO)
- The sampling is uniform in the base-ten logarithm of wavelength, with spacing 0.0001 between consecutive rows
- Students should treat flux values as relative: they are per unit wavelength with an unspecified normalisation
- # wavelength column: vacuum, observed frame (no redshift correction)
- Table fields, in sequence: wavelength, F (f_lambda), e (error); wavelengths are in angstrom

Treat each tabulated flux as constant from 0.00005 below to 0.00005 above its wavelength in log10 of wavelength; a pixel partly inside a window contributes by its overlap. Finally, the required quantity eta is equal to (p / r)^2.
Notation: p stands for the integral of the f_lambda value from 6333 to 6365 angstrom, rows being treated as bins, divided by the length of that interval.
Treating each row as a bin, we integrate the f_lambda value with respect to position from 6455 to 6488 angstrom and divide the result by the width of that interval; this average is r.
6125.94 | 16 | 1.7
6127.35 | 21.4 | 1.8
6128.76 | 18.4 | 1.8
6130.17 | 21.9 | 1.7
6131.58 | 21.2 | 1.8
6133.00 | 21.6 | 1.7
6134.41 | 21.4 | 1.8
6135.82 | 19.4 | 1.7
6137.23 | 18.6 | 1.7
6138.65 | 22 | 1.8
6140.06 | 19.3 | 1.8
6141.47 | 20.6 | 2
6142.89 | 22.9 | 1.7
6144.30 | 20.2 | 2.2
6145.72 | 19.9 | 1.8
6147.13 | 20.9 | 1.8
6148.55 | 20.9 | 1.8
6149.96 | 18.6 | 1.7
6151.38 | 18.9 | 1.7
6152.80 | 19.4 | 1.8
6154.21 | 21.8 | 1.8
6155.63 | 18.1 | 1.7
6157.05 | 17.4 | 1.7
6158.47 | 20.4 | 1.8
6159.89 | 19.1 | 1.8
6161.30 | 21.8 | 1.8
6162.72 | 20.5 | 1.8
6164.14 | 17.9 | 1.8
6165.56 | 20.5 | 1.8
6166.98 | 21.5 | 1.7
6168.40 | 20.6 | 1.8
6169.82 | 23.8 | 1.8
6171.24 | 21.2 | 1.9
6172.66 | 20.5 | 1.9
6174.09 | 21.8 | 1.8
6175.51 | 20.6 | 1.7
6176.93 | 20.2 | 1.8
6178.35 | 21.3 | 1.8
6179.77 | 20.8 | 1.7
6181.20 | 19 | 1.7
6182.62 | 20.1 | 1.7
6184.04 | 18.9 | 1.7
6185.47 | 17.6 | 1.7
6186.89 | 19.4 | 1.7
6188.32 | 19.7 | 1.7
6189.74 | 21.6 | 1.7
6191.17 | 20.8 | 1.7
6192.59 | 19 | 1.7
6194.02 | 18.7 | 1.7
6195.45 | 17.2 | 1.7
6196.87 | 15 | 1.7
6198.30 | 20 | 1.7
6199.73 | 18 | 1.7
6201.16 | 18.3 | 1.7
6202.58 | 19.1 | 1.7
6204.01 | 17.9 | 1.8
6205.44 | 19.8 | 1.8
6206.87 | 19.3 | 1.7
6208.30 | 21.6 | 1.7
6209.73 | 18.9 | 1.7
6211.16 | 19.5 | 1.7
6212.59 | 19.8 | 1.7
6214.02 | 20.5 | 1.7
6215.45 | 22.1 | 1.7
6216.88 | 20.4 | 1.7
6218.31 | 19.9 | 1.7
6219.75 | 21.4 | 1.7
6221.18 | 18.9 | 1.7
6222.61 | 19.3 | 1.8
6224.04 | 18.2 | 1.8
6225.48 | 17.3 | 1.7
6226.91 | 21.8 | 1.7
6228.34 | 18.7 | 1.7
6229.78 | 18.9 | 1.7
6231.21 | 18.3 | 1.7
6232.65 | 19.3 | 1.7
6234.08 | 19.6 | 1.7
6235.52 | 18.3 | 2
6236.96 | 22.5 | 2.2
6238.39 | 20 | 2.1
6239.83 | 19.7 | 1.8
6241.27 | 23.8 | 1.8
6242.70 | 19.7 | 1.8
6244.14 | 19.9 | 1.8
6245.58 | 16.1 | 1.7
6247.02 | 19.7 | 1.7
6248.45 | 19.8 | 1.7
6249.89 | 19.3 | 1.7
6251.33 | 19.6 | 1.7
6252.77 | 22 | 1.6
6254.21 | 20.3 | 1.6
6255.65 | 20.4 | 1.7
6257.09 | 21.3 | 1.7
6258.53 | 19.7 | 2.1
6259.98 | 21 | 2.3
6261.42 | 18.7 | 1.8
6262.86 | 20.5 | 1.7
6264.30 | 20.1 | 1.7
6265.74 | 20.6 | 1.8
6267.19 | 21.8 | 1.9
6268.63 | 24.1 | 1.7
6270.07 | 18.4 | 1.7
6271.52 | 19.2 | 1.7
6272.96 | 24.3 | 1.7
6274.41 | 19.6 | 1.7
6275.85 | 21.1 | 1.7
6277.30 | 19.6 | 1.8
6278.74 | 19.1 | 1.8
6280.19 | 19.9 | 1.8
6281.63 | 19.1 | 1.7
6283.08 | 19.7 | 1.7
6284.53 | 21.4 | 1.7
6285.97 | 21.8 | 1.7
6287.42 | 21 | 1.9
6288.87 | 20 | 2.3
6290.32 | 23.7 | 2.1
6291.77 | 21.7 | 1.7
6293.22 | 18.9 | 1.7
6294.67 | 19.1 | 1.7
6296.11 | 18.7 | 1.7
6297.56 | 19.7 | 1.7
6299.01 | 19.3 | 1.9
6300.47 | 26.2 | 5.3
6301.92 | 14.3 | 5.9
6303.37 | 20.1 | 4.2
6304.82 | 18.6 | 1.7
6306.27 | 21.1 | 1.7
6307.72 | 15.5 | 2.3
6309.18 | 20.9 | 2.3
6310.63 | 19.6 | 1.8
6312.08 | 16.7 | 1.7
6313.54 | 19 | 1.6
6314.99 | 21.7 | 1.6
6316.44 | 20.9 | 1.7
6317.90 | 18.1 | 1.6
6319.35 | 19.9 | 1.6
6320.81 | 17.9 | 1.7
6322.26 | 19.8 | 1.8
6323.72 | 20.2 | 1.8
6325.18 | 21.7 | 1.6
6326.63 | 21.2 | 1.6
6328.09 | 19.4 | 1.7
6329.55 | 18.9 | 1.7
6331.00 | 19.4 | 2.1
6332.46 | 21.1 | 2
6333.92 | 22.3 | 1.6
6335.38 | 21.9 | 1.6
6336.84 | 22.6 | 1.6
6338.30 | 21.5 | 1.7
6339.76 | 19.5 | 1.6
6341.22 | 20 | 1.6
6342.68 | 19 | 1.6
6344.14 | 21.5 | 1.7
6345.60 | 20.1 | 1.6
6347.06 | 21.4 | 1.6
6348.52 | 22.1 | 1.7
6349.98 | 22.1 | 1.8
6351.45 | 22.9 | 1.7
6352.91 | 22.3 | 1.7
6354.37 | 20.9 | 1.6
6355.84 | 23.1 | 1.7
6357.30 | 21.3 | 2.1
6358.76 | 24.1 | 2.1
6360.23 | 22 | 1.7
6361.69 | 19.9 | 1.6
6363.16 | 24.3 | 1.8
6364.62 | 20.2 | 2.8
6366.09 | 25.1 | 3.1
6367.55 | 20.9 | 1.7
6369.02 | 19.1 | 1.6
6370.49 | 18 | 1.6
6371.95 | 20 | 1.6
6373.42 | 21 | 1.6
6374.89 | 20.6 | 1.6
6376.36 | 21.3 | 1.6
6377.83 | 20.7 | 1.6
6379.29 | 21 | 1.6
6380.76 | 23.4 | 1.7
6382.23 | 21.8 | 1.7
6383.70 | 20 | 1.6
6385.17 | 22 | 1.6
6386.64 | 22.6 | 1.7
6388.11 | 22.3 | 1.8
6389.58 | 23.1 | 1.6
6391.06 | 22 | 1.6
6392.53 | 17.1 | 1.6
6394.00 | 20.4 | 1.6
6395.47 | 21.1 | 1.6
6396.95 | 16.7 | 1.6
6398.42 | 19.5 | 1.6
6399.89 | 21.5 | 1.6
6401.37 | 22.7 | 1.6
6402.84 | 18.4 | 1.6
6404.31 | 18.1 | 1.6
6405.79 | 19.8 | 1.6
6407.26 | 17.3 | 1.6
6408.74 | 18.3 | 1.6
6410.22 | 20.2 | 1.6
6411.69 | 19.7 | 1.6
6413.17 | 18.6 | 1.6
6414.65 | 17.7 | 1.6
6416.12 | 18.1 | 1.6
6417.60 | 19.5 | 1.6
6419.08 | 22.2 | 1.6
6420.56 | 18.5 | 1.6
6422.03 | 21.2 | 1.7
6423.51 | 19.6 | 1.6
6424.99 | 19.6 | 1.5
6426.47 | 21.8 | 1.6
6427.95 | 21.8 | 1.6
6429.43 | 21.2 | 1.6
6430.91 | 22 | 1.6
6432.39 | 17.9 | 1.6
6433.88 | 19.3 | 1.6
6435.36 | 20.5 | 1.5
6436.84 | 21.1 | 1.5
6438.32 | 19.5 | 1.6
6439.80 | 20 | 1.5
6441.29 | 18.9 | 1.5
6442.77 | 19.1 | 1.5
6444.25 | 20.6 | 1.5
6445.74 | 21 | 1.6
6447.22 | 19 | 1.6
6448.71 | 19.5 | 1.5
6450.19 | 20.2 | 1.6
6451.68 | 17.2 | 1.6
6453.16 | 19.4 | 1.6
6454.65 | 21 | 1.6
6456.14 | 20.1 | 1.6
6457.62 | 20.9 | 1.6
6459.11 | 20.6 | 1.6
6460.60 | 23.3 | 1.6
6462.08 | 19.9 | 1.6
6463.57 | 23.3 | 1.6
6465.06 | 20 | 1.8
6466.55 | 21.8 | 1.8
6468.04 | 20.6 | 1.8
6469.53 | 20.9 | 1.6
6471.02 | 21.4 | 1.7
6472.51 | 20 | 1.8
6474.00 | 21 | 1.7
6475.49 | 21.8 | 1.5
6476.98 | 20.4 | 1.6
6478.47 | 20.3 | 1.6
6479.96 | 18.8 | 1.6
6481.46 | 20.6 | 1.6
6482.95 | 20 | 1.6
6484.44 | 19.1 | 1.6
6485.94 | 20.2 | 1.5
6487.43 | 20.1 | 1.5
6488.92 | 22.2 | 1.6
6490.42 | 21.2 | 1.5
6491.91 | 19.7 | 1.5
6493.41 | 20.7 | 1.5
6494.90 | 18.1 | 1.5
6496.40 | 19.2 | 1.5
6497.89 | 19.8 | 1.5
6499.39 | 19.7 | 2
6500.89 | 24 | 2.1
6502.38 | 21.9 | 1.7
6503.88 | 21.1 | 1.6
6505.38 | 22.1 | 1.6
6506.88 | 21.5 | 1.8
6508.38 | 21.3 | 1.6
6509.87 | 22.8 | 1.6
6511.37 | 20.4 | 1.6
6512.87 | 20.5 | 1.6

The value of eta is 1.09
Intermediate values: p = 21.6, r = 20.7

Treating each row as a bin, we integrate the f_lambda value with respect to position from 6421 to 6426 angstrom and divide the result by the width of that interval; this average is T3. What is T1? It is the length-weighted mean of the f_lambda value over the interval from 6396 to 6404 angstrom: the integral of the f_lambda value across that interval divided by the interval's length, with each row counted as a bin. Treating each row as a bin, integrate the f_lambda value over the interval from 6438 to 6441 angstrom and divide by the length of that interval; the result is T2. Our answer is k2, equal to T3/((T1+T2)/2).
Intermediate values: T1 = 19.7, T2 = 19.6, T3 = 20.15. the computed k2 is 1.02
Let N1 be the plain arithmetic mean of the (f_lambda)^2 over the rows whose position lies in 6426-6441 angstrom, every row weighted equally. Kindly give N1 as 422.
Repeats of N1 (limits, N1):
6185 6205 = 354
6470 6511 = 430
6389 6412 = 394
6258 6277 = 432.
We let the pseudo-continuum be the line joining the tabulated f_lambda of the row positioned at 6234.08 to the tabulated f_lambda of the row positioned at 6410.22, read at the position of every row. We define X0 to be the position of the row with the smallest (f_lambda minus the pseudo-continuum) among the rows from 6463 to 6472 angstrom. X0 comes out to 6465.06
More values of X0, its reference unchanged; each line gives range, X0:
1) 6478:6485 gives 6479.96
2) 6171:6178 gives 6176.93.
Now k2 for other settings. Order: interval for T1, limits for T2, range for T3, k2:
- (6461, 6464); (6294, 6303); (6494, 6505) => 1.00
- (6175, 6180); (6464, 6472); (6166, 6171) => 1.05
